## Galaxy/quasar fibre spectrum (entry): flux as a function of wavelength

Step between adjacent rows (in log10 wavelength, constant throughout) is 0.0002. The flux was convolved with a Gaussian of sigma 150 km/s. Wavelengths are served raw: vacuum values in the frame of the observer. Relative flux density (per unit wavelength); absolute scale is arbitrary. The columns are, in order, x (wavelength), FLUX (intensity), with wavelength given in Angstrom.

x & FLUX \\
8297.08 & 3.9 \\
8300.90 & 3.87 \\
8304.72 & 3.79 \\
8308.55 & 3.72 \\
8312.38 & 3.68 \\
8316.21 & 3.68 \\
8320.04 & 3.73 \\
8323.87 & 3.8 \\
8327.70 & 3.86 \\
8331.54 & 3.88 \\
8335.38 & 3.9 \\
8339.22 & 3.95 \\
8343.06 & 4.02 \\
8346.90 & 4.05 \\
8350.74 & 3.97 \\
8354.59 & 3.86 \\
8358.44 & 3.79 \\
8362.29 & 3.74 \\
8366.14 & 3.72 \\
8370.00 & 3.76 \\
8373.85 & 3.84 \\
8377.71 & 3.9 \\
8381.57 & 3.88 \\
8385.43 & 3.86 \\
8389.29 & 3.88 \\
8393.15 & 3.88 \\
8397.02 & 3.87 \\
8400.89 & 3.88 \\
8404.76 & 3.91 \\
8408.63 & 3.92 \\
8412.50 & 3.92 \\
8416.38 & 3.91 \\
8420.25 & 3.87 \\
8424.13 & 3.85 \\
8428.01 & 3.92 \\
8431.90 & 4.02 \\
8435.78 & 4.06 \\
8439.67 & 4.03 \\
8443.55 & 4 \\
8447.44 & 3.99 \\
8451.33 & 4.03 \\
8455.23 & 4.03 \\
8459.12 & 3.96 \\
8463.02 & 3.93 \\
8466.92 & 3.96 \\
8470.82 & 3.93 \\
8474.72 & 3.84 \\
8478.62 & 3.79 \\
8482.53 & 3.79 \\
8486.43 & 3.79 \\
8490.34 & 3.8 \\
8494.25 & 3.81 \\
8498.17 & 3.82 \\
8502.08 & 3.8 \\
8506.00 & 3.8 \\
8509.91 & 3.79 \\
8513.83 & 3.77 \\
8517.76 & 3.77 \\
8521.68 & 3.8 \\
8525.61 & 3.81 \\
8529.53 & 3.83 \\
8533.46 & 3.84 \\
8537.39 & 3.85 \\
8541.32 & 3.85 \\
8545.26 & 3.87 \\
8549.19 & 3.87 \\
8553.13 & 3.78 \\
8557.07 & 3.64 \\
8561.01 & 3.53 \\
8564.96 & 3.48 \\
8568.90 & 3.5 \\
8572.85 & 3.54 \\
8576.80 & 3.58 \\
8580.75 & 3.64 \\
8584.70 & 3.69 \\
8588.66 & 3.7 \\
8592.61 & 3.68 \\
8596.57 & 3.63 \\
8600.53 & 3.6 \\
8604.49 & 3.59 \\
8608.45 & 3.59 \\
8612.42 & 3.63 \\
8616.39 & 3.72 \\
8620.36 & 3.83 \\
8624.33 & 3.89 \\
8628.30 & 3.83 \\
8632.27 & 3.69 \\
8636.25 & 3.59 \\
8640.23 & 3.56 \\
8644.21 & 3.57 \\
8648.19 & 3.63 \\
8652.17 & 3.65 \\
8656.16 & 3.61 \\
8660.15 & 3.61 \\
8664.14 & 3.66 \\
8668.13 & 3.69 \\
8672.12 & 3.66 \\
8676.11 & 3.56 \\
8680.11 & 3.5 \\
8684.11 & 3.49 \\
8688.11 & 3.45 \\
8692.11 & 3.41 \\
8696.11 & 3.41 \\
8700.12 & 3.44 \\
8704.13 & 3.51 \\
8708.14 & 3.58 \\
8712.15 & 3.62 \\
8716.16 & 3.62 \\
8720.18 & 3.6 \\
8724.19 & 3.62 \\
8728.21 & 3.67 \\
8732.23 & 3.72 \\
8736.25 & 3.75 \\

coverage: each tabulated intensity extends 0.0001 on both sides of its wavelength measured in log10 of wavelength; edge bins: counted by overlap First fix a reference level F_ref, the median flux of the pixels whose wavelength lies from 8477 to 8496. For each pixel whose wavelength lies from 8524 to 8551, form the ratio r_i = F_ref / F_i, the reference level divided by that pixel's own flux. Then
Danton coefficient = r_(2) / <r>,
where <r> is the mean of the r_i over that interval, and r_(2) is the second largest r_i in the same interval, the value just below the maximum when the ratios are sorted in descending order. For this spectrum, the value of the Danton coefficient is 1.00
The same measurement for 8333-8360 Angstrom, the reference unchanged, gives 1.02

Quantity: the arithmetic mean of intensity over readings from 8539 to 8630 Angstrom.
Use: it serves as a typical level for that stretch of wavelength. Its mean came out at 3.68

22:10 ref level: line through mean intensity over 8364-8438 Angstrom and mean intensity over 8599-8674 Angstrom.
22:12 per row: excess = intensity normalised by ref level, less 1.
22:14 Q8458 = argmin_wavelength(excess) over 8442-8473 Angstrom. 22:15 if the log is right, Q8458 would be 8463.02 Angstrom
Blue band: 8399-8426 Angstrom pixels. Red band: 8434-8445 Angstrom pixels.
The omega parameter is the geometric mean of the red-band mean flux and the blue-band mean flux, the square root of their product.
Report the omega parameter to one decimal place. 4.0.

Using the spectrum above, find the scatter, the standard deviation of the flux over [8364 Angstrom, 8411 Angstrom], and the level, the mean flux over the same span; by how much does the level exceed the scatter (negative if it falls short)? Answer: 3.80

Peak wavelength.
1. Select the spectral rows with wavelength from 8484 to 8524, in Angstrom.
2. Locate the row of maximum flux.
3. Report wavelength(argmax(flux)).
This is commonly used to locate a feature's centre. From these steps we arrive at 8498.17 Angstrom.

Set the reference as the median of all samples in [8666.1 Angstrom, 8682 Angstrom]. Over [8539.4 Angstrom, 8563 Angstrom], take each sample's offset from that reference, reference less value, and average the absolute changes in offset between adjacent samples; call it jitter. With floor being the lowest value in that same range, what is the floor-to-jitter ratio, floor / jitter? 49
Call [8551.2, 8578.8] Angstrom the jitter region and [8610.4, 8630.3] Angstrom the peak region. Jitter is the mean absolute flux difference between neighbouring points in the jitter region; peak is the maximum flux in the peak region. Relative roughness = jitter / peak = 0.017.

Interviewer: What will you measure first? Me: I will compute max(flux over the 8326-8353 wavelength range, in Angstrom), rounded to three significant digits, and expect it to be 4.05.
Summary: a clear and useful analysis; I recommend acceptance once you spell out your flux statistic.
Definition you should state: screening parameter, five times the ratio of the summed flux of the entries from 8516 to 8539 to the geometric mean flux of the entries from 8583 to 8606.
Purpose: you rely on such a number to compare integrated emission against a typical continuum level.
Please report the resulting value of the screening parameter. 31.4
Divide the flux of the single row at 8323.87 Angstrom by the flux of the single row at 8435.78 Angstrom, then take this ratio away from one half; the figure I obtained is -0.44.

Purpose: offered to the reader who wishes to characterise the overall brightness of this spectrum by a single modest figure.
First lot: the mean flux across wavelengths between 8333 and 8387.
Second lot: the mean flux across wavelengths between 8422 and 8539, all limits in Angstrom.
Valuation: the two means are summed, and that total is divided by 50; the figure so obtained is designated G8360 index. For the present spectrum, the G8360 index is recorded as 0.155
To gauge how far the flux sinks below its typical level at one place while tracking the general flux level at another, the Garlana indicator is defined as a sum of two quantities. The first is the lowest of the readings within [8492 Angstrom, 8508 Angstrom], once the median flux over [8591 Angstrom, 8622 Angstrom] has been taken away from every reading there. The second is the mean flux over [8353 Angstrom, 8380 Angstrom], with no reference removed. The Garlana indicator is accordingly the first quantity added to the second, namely 4.0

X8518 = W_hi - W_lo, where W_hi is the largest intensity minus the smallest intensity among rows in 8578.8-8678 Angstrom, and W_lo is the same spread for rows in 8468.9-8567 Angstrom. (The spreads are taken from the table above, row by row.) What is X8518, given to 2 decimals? -0.12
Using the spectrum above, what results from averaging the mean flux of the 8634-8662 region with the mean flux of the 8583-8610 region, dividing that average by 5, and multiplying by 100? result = 72.4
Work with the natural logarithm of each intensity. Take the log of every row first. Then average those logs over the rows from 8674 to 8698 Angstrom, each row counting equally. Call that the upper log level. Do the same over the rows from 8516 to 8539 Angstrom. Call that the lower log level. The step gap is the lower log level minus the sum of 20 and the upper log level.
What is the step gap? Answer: -19.90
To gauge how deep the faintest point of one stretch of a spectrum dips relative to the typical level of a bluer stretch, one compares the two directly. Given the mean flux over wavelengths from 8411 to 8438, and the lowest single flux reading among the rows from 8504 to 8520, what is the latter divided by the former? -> 0.96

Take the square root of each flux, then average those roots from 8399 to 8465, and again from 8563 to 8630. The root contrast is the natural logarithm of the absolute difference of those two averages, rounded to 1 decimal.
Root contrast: -2.6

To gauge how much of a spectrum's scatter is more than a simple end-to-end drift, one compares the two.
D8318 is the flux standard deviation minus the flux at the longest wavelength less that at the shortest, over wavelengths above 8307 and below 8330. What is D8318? -0.07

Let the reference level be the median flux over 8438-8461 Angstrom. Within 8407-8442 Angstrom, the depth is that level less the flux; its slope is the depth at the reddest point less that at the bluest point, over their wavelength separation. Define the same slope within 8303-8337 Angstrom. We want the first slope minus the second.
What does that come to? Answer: 0.000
